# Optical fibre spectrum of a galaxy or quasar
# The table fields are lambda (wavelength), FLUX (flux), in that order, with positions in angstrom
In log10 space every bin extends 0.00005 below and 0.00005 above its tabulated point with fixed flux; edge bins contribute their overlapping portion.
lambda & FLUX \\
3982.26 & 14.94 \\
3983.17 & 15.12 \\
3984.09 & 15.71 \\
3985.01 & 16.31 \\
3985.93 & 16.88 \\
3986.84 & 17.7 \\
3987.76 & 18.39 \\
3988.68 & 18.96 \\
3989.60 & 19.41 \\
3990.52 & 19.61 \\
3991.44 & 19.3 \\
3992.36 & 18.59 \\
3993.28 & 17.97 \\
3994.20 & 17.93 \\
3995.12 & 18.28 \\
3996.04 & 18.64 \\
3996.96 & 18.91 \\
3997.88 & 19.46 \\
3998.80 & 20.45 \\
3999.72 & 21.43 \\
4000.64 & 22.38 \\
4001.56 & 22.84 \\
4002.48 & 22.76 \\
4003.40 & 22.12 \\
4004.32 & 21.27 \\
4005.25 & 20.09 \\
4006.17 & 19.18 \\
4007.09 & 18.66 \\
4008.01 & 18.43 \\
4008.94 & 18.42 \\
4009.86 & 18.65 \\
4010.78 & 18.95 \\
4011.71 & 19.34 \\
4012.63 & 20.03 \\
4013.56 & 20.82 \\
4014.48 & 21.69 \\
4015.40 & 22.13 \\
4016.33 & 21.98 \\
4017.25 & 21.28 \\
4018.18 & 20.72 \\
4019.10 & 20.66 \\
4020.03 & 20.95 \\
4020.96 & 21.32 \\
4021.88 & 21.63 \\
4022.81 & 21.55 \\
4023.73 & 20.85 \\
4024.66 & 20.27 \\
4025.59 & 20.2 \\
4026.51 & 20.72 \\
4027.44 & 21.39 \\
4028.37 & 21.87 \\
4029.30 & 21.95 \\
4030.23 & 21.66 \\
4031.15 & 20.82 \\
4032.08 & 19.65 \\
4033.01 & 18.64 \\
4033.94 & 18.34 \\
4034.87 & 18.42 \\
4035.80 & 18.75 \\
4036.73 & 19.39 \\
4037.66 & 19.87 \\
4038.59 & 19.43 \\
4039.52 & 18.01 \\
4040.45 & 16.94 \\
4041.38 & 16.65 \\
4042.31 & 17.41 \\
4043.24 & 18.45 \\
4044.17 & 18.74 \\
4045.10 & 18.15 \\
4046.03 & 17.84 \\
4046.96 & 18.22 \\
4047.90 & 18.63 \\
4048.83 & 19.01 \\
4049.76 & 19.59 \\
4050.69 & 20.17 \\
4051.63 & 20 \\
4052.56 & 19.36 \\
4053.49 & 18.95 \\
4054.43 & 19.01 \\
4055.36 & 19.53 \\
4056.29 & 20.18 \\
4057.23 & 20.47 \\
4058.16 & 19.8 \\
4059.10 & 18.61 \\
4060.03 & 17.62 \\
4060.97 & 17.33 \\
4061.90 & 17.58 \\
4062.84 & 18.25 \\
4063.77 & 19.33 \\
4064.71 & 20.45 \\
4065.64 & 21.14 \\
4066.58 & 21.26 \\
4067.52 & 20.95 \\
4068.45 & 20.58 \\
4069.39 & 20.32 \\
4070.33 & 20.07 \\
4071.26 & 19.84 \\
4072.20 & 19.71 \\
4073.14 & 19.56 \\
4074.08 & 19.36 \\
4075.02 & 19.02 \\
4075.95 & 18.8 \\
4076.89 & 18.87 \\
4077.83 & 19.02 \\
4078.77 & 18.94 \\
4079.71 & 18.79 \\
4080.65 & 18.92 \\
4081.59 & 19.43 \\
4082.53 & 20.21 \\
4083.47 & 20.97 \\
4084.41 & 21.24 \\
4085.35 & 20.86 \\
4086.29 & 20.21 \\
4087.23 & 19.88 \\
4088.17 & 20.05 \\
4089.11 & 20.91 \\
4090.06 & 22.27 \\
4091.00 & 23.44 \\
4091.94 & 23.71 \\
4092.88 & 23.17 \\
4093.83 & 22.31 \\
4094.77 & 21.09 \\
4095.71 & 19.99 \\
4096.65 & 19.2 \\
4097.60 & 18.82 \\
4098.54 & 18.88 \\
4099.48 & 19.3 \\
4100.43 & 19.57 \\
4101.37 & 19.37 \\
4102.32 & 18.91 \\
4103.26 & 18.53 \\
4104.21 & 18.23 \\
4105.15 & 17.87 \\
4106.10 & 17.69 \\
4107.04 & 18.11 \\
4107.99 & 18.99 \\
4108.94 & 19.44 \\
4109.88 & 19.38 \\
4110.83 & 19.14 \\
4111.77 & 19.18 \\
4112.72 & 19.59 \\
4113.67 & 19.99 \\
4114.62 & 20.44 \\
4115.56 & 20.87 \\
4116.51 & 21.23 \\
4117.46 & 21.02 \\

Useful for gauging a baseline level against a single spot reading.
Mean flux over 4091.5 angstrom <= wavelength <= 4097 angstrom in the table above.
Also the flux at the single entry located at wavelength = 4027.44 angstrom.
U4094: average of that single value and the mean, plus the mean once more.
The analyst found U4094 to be 43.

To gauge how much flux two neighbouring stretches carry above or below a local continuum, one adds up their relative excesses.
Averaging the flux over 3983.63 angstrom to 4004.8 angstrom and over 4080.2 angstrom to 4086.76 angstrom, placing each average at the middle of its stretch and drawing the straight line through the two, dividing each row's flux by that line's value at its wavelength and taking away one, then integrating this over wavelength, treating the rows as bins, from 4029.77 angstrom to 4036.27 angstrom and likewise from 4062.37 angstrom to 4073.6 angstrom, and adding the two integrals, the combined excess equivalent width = -0.1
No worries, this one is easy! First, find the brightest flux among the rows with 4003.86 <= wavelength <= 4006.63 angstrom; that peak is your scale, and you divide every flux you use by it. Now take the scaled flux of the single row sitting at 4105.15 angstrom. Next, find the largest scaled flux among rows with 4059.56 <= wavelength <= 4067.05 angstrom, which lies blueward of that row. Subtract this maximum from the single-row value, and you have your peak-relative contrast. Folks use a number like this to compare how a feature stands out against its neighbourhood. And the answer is -0.16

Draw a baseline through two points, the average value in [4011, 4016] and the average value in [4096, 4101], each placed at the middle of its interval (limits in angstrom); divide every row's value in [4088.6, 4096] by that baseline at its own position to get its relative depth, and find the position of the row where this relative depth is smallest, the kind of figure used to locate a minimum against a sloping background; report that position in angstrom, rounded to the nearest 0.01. 4095.71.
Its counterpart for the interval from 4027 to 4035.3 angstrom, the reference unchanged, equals 4033.94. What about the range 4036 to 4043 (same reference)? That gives 4041.38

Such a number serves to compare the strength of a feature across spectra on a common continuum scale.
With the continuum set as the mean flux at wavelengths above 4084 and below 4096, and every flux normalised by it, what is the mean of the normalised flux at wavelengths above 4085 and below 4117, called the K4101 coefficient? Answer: 0.93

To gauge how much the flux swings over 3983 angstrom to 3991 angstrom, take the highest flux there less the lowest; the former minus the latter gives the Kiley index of 4.5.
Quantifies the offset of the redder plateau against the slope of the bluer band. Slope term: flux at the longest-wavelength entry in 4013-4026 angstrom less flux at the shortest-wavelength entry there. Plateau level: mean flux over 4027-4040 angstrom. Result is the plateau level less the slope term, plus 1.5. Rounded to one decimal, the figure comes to 22.0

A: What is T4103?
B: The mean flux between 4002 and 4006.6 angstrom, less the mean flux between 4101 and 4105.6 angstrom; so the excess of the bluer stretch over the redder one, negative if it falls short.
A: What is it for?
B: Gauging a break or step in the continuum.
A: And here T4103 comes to 2.5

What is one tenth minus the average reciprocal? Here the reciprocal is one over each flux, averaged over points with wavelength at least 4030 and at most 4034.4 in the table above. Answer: 0.049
